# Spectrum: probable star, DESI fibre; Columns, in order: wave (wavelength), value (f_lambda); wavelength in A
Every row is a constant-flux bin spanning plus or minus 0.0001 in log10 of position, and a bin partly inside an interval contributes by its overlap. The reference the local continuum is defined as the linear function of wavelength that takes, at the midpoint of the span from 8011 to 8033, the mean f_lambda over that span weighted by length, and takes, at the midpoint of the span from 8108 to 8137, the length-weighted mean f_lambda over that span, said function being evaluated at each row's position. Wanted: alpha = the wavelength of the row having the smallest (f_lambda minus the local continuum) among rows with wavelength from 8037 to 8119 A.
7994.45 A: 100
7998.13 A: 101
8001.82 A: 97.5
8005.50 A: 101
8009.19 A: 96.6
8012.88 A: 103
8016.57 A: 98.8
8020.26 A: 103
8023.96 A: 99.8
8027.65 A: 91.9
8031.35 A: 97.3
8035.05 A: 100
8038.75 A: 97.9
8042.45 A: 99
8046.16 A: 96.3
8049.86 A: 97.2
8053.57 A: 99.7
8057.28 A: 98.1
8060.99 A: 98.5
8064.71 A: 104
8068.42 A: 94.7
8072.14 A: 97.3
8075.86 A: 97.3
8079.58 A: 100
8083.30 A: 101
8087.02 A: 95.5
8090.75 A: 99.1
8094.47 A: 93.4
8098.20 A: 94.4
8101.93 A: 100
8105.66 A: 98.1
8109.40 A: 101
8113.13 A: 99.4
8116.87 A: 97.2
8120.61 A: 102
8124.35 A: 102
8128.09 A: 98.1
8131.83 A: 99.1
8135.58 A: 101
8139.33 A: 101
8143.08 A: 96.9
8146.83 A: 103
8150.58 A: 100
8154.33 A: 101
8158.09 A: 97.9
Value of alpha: 8094.47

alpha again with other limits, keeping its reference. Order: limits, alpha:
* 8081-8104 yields 8094.47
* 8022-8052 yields 8027.65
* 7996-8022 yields 8009.19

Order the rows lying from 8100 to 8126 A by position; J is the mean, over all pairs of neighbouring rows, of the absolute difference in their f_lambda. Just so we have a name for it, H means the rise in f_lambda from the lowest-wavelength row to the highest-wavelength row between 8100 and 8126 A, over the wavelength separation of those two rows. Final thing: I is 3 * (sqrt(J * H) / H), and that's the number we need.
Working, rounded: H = 0.09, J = 2.23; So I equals 15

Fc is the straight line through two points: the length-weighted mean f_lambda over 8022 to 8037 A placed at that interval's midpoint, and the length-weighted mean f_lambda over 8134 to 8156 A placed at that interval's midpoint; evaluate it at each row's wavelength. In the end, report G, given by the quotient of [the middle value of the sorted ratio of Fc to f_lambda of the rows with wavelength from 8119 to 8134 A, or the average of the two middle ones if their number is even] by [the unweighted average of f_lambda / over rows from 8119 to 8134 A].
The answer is 0.0099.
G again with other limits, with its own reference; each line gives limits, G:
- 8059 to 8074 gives 0.0102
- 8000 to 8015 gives 0.0098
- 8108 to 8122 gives 0.0099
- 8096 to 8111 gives 0.0102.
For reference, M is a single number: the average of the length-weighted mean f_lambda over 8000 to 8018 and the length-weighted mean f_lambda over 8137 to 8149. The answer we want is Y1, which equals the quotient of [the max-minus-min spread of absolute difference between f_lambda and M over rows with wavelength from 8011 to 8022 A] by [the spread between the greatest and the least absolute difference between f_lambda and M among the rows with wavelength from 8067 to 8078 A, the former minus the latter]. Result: 0.8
